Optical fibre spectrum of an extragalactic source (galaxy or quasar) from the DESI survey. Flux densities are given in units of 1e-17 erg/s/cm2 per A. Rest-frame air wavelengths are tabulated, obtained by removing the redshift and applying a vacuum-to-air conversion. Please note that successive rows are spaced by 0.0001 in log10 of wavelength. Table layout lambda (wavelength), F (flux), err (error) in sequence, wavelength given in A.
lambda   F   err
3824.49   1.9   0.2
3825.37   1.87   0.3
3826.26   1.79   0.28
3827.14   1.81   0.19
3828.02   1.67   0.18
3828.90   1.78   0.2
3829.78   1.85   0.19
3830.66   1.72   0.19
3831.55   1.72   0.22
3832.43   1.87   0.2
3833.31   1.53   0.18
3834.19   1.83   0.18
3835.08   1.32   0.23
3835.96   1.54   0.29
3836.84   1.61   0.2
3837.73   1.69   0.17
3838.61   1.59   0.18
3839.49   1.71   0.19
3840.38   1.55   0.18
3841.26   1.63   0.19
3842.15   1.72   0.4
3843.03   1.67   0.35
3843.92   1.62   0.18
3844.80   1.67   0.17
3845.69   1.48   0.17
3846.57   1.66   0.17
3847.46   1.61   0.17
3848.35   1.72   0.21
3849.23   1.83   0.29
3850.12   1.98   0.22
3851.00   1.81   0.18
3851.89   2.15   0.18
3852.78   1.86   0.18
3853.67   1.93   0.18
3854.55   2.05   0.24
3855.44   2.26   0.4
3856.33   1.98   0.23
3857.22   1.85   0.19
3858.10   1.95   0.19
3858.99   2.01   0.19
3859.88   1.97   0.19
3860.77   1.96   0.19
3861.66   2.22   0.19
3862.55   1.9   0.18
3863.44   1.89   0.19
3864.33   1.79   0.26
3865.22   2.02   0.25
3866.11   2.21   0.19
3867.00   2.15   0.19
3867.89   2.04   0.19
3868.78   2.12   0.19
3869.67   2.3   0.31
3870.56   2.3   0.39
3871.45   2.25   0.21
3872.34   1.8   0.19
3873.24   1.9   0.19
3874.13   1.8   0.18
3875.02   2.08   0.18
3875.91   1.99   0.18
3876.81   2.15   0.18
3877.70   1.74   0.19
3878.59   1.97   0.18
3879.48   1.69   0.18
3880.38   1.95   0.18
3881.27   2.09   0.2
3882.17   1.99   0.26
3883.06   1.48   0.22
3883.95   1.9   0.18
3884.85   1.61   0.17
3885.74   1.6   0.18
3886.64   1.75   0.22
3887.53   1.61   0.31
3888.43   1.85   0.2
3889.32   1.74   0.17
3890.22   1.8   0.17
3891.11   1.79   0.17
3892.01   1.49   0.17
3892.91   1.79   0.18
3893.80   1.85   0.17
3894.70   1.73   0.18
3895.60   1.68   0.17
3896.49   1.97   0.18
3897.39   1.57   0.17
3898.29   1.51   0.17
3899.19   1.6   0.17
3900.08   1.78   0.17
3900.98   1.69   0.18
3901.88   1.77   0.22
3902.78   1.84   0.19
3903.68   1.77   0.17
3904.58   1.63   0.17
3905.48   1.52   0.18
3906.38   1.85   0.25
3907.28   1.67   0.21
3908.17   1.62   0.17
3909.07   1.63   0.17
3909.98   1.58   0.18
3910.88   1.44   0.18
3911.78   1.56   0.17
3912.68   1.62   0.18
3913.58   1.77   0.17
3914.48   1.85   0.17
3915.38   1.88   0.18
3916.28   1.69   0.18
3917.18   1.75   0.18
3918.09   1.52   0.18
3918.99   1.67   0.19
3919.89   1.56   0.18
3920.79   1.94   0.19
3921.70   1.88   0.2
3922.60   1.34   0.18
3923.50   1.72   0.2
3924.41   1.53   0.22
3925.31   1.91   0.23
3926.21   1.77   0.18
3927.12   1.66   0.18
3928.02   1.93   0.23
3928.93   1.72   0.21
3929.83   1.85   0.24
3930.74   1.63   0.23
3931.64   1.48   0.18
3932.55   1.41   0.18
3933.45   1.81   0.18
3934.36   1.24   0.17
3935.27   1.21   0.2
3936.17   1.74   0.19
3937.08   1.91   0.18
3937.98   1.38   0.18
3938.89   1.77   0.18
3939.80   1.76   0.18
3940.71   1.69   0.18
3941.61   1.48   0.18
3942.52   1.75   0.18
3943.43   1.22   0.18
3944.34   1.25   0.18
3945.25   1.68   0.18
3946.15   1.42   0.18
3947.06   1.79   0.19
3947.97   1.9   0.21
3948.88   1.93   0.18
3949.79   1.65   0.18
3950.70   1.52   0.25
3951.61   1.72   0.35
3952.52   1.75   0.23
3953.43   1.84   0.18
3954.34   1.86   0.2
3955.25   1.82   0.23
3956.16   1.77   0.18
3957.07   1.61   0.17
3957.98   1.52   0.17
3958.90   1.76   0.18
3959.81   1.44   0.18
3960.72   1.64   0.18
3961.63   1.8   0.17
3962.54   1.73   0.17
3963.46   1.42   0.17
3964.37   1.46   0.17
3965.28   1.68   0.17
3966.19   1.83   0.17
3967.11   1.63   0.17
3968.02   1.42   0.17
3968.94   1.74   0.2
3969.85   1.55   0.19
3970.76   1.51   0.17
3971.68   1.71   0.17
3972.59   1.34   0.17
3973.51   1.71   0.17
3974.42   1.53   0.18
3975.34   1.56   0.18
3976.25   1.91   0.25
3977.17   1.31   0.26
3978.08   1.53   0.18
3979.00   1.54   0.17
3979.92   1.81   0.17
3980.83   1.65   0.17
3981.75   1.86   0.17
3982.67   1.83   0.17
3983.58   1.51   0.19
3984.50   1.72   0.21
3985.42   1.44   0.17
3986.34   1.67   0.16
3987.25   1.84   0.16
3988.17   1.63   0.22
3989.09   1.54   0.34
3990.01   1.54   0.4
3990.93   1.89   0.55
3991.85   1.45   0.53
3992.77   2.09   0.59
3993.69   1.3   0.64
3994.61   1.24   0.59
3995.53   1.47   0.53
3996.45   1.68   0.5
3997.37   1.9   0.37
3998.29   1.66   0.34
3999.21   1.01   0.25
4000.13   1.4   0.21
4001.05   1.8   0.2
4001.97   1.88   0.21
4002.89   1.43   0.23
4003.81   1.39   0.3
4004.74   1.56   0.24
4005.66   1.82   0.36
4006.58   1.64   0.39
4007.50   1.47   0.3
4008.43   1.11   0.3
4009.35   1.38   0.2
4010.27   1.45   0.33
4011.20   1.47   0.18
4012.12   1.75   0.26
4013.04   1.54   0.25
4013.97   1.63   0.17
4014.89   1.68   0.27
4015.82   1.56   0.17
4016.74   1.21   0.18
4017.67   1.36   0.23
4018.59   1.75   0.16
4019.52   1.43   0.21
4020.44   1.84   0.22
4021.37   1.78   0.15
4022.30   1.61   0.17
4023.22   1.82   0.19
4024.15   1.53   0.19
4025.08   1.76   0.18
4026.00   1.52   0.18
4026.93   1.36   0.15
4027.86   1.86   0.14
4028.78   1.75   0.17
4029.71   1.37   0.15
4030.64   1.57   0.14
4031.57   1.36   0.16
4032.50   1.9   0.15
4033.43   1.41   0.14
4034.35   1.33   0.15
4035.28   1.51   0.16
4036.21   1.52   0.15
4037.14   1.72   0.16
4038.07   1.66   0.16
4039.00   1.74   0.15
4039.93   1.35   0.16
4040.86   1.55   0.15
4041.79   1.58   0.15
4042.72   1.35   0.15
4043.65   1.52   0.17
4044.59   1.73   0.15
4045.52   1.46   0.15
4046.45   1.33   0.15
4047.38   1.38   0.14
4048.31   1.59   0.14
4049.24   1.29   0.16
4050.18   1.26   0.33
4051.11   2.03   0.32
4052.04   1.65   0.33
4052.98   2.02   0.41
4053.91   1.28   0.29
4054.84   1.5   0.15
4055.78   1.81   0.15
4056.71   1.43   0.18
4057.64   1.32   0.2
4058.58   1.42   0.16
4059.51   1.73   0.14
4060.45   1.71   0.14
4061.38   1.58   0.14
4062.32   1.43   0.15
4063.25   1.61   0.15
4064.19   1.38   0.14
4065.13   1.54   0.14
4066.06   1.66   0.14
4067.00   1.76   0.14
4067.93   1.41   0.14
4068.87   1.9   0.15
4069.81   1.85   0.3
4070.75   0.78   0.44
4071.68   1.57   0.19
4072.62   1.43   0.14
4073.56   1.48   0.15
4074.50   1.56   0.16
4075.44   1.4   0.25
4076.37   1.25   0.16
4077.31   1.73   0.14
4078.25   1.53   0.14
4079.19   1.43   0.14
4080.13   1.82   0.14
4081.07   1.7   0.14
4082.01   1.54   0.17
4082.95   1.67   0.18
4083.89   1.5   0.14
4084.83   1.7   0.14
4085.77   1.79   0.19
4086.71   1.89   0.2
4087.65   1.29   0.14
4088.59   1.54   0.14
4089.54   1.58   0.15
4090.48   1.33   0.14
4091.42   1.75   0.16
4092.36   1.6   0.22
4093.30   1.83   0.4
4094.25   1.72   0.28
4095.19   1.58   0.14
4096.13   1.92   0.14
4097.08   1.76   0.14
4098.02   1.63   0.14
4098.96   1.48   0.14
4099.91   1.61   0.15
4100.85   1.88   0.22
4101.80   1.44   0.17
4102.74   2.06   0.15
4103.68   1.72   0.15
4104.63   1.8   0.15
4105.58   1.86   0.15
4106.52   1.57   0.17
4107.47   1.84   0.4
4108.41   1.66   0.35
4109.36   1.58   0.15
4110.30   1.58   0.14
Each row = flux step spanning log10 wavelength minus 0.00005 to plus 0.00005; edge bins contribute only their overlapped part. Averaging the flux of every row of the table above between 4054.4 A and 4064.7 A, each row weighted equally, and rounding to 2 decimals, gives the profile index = 1.54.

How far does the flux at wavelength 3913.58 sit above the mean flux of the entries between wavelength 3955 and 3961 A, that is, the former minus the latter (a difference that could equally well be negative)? 0.12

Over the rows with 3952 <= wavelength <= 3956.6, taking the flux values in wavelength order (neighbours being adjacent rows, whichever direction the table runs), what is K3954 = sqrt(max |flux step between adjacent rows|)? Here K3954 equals 0.30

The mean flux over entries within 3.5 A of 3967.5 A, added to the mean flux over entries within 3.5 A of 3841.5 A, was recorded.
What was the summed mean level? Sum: 3.25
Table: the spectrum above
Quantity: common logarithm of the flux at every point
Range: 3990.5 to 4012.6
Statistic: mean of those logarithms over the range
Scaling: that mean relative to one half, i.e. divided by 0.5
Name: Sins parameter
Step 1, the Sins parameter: 0.37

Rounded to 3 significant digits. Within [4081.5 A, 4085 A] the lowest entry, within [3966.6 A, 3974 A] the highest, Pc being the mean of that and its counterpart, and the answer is 1.62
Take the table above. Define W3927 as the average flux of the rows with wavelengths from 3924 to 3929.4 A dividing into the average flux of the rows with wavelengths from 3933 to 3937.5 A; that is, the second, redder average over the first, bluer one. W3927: 0.90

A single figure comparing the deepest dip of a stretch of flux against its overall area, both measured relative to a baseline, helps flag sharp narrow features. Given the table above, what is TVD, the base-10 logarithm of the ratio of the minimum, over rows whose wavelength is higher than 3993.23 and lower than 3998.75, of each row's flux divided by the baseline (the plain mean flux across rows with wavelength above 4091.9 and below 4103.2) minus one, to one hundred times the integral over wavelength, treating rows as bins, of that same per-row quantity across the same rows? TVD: -2.3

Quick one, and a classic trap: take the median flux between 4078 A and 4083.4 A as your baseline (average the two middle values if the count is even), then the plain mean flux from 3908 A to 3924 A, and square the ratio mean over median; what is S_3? 1.1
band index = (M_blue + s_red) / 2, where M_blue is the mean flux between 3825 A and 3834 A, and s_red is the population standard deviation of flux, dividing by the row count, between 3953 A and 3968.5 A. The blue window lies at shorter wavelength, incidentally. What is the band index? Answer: 0.96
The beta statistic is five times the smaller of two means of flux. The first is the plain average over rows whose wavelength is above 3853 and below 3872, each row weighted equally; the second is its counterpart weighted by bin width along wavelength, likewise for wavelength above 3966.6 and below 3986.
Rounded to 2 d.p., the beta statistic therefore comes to 8.05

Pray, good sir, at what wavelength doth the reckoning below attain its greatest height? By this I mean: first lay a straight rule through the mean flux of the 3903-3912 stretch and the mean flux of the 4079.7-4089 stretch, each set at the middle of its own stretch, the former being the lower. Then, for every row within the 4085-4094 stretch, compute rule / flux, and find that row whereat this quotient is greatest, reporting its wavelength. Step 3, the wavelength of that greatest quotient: 4087.65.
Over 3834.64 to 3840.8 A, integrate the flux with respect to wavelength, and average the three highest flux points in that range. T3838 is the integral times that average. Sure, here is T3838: 16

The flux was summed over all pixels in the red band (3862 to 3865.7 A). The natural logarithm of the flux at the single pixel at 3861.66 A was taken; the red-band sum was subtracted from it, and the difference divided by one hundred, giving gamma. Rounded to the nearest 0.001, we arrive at -0.068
